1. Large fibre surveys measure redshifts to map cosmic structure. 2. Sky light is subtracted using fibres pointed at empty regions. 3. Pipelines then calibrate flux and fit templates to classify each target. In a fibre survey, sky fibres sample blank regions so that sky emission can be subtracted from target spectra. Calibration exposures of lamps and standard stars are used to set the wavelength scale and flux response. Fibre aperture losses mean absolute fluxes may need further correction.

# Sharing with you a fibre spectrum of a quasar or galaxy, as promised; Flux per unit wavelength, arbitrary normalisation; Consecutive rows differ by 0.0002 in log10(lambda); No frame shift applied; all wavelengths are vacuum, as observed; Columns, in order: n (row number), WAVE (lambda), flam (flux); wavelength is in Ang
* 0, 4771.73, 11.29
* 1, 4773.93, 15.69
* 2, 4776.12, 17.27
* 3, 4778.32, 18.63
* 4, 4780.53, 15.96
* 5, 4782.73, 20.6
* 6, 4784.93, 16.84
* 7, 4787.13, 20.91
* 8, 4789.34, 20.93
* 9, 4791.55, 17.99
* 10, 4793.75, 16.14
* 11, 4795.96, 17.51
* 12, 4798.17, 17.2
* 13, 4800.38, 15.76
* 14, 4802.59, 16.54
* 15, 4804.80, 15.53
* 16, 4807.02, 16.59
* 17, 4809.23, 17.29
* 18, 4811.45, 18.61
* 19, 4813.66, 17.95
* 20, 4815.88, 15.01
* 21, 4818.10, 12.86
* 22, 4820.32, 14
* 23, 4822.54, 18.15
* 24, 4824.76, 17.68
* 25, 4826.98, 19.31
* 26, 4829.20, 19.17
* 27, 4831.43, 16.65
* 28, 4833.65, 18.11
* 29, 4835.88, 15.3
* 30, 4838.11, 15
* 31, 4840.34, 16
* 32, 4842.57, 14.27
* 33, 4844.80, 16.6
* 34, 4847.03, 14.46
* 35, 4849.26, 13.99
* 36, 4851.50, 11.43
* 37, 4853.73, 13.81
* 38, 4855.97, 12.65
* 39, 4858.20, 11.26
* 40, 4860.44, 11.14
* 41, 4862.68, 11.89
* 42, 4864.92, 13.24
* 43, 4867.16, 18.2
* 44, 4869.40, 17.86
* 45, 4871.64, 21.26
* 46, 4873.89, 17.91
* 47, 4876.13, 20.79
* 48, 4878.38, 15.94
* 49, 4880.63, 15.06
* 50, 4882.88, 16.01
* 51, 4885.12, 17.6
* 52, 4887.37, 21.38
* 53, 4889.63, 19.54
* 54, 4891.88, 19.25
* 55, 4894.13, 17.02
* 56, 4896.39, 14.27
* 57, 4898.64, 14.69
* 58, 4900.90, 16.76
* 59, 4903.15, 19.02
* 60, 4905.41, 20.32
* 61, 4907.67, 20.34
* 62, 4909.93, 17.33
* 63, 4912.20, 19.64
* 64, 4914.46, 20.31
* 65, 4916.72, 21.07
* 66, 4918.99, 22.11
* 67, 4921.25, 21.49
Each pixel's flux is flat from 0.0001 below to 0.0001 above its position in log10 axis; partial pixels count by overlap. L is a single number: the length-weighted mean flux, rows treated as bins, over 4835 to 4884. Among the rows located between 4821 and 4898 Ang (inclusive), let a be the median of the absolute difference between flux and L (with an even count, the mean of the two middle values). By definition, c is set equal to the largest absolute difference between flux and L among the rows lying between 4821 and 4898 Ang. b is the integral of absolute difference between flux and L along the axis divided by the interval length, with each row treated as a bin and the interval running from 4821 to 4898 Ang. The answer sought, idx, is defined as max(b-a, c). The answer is 6.2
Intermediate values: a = 2.5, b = 2.50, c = 6.2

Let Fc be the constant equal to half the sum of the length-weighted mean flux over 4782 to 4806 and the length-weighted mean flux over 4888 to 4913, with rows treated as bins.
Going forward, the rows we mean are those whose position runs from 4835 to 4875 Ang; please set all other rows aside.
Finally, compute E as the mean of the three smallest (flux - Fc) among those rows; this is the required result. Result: -6.6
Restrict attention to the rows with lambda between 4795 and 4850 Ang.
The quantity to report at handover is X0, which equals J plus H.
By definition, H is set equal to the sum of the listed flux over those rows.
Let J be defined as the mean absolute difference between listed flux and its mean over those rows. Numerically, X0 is 411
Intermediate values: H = 410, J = 1.4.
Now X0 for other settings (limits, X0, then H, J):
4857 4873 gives 108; 105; 3.5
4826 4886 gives 427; 425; 2.3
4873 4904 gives 247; 245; 1.8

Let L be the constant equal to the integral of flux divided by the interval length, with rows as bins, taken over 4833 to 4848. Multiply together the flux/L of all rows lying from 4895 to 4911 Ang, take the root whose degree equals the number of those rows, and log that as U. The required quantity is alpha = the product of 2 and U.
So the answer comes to 2.23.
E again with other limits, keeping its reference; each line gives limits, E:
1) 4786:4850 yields -4.3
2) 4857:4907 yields -6.5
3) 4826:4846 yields -3.1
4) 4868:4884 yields -2.2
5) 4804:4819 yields -3.4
